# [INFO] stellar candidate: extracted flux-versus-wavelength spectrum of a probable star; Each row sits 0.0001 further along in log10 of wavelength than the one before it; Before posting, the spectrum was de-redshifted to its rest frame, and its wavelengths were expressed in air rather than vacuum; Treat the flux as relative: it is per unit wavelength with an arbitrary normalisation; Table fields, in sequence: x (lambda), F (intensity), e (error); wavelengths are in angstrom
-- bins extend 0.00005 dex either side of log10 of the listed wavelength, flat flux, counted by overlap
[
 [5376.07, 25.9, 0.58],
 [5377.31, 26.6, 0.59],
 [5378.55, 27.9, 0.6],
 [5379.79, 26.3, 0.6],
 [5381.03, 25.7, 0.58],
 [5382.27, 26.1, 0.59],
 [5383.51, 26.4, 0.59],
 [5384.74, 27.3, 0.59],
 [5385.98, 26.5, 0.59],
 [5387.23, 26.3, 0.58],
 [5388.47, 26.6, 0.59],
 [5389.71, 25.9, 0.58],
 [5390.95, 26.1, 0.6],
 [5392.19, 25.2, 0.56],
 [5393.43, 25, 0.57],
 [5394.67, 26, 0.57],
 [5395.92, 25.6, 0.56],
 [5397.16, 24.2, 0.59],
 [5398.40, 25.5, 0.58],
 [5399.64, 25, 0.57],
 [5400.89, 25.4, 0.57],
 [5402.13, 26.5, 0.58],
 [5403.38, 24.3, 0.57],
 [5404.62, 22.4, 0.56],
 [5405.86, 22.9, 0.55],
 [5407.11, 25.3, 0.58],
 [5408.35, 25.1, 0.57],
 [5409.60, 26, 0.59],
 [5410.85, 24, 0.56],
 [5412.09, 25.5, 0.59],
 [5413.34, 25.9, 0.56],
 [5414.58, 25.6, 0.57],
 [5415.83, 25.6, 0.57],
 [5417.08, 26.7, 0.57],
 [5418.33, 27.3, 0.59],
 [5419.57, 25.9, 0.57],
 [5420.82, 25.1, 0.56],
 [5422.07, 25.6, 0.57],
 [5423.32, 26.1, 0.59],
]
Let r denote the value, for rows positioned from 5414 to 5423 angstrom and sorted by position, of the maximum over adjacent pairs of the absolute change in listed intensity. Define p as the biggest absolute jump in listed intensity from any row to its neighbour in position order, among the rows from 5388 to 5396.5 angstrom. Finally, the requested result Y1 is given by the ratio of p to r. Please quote 0.71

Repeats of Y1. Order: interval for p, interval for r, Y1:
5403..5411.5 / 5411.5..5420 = 1.71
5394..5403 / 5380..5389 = 1.56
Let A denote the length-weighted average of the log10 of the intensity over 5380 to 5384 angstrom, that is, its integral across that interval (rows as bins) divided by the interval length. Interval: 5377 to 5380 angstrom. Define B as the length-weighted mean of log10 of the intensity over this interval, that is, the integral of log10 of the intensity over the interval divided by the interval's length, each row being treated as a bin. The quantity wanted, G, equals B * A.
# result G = 2.025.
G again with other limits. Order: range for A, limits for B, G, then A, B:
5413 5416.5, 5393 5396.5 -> 1.982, 1.41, 1.41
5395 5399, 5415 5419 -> 1.991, 1.40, 1.42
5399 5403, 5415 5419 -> 1.999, 1.41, 1.42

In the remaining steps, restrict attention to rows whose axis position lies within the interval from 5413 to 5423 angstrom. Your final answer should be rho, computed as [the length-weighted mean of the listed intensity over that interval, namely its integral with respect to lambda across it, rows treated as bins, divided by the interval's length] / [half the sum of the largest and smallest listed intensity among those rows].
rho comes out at 0.99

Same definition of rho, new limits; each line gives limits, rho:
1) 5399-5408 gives 1.00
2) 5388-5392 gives 0.99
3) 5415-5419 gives 1.00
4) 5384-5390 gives 1.00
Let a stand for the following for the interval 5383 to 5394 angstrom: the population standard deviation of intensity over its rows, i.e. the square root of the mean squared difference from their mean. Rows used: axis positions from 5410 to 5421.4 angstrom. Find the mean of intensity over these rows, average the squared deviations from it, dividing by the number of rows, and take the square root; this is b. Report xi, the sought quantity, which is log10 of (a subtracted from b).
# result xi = -0.7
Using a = 0.67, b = 0.88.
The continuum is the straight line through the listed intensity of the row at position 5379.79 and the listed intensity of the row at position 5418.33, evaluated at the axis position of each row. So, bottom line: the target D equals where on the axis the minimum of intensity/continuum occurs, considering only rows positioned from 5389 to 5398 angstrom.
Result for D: 5397.16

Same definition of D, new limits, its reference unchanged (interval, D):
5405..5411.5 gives 5405.86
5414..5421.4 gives 5420.82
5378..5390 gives 5389.71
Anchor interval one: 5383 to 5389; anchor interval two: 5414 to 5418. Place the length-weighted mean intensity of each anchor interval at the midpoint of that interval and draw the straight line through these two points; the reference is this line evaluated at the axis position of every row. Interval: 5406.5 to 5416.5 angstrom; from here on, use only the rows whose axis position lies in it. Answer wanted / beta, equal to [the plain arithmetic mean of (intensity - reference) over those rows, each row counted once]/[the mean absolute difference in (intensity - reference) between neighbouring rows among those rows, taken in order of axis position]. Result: -1.0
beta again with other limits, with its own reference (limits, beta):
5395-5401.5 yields -1.4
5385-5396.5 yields -1.3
